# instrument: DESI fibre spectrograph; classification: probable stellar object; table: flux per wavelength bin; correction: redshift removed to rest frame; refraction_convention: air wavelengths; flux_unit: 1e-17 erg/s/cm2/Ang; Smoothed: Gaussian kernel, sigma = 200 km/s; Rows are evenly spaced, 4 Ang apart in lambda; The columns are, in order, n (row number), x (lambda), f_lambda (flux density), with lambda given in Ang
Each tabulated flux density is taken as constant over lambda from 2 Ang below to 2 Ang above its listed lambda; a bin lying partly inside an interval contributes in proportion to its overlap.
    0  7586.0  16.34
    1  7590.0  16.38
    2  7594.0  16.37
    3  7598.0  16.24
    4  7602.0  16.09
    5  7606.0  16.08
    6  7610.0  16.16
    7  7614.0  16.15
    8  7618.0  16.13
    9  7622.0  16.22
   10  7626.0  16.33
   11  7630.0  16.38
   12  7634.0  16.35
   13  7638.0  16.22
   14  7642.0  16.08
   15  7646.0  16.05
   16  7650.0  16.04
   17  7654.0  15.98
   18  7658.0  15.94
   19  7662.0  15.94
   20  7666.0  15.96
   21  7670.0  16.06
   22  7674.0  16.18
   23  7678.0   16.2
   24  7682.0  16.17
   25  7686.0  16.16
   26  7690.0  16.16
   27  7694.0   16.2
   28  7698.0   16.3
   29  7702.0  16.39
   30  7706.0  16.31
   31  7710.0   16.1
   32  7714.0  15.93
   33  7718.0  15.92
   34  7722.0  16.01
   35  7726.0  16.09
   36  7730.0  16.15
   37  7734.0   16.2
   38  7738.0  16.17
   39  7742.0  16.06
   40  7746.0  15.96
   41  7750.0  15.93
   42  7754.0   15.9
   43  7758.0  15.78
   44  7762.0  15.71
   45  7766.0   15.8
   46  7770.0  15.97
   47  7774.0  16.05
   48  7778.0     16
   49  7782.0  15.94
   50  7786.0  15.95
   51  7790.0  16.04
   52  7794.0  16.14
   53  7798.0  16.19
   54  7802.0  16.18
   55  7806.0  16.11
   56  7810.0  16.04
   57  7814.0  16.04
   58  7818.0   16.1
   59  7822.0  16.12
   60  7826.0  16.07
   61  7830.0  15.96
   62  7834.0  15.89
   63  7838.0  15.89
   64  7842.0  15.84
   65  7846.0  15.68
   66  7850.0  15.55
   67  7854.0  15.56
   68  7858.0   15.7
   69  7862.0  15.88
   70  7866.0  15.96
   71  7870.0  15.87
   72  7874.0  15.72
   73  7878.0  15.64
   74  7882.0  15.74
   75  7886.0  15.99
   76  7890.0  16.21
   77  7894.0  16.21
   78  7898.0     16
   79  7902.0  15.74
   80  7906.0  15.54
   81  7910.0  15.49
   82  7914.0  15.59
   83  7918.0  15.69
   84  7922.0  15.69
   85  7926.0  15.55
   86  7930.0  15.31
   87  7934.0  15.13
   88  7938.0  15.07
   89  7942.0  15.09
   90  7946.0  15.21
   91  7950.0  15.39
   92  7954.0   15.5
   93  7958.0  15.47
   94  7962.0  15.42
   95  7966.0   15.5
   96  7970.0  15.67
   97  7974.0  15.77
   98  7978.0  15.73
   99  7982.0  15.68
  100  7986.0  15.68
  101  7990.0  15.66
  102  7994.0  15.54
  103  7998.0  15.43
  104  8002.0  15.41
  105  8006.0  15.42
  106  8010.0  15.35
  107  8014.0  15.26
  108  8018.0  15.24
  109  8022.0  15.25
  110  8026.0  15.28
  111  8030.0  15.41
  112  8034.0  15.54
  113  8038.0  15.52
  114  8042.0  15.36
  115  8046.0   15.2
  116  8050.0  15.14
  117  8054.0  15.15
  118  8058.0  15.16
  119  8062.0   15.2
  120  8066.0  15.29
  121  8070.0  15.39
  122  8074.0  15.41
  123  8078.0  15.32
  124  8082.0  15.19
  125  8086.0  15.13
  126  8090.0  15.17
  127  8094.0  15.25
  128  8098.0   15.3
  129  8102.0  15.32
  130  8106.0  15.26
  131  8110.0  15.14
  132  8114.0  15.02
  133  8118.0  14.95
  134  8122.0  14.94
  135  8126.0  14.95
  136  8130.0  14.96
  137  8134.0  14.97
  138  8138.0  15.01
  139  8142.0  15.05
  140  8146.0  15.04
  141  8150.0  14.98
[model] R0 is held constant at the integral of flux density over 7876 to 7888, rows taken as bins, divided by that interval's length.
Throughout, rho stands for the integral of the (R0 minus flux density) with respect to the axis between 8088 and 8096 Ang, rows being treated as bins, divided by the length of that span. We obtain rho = 0.6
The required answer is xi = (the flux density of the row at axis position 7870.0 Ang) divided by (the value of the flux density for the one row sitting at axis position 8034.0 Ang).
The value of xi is 1.02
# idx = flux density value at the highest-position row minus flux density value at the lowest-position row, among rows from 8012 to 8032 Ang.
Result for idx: 0.15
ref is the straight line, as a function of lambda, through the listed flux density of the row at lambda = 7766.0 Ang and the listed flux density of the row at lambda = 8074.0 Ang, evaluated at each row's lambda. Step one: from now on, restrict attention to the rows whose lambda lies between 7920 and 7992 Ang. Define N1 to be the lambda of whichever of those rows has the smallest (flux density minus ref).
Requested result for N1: 7938.0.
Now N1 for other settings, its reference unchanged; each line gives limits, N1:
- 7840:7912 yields 7850.0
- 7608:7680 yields 7658.0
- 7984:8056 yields 8050.0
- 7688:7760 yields 7758.0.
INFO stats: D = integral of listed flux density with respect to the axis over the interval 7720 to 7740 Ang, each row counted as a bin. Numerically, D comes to 322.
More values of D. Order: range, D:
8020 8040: 308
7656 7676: 320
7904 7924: 312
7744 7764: 317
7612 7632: 325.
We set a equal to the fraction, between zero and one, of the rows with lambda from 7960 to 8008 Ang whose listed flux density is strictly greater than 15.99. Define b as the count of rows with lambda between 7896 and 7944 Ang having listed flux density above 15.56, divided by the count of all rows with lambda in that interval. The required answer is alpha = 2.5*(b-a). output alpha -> 1.0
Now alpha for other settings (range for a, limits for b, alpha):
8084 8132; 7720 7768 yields 2.5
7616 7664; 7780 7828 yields 0.6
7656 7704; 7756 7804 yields 0.6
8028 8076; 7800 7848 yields 2.5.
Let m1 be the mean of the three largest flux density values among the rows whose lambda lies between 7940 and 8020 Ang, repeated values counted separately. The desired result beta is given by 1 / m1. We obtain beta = 0.0636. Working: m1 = 15.7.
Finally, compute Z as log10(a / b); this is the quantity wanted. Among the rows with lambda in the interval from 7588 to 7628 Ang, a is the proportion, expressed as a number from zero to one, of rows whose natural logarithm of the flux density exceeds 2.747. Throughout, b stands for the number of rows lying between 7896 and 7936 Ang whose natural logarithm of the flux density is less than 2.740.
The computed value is -0.30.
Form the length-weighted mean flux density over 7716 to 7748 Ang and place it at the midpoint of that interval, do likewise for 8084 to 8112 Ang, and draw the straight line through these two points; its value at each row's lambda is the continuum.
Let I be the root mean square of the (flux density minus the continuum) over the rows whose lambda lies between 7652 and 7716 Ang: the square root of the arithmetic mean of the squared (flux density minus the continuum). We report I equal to 0.18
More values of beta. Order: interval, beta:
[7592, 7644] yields 0.0611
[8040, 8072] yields 0.0652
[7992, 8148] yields 0.0644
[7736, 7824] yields 0.0618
